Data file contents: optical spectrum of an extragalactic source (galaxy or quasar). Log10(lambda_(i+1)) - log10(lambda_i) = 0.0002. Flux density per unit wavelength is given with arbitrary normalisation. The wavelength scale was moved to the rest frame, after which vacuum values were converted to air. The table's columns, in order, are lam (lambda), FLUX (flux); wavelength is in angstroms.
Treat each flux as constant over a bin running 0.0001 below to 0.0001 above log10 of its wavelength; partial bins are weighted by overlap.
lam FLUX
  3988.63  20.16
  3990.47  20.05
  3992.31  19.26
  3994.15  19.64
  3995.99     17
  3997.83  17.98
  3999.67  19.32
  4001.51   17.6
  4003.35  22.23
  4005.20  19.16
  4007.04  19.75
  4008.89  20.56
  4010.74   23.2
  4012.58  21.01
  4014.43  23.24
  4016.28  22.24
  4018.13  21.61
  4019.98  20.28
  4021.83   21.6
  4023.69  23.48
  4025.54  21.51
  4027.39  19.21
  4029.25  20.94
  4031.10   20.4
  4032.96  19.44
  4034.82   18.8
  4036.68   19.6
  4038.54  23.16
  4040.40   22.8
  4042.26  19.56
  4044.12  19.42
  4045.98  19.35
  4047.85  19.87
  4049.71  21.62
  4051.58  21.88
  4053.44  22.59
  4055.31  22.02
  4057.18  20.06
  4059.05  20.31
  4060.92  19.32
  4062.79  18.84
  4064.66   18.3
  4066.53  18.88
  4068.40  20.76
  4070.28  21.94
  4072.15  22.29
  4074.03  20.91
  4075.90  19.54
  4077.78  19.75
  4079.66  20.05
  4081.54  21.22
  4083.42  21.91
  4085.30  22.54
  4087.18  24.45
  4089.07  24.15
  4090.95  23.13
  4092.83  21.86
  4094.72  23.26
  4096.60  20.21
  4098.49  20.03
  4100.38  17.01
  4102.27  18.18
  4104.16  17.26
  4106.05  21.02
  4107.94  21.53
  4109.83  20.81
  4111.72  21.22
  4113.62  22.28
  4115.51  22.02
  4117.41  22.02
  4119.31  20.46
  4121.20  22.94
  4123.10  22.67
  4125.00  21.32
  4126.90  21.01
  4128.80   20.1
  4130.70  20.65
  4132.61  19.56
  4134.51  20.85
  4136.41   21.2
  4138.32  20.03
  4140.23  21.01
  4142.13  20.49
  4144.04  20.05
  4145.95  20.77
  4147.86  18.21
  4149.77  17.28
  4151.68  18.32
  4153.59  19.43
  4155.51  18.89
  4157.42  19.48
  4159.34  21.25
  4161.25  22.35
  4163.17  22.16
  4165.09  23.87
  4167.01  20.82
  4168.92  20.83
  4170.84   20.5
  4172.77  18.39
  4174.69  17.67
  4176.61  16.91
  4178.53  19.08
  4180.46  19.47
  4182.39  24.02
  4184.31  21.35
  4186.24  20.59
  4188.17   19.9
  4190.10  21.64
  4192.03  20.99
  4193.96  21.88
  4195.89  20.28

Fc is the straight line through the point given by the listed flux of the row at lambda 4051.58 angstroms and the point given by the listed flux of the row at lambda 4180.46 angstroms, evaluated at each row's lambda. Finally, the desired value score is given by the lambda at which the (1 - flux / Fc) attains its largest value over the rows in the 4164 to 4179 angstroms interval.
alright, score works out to 4176.61 angstroms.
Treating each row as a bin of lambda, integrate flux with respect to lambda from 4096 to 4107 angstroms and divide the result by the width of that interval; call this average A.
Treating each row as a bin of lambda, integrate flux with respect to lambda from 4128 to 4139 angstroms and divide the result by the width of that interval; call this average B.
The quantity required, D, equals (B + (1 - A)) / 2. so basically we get 1.3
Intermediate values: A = 18.9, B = 20.4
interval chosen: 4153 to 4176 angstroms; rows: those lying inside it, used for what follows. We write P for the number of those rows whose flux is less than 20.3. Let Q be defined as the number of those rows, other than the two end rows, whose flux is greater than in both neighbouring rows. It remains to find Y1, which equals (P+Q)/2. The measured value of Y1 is 4.0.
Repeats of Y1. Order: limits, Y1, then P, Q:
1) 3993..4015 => 5.0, 7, 3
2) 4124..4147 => 3.5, 4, 3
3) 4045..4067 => 4.5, 7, 2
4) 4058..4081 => 4.0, 7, 1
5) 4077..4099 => 3.0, 4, 2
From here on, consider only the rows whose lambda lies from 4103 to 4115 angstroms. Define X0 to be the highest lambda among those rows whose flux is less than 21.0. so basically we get 4109.83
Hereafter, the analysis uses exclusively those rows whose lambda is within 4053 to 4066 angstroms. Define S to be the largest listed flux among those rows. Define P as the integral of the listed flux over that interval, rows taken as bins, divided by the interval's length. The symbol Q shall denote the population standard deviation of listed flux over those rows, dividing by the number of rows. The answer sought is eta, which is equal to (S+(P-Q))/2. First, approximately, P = 20.1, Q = 1.5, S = 22.59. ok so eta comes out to 20.6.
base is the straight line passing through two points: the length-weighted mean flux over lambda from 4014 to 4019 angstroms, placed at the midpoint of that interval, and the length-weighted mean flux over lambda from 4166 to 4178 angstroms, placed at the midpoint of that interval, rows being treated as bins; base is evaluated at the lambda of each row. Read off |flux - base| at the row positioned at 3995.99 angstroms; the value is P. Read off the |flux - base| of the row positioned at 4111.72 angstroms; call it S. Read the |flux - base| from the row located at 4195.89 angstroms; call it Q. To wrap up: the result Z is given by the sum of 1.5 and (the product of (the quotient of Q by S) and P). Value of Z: 12.2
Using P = 5.7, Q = 1.5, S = 0.8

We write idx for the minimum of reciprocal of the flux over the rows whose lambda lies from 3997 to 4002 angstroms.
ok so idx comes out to 0.0518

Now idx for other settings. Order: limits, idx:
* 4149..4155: 0.0515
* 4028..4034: 0.0478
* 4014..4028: 0.0426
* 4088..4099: 0.0414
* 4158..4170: 0.0419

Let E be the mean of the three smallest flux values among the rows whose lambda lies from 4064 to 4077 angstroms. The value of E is 18.9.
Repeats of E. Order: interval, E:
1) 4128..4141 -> 19.9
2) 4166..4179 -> 17.7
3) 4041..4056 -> 19.4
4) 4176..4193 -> 18.5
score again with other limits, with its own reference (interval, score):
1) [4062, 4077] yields 4064.66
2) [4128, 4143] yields 4132.61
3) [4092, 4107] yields 4100.38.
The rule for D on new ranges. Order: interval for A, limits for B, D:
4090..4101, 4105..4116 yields 0.7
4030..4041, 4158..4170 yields 1.1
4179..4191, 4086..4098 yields 1.3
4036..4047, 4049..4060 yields 0.9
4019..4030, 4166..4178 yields -0.5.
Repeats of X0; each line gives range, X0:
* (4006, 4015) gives 4008.89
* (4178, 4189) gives 4188.17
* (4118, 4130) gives 4128.80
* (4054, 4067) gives 4066.53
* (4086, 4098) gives 4096.60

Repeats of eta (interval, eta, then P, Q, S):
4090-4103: 20.8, 20.6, 2.2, 23.26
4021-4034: 21.5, 20.9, 1.3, 23.48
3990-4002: 18.8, 18.7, 1.1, 20.05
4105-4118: 21.6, 21.5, 0.5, 22.28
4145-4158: 19.3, 18.9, 1.0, 20.77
